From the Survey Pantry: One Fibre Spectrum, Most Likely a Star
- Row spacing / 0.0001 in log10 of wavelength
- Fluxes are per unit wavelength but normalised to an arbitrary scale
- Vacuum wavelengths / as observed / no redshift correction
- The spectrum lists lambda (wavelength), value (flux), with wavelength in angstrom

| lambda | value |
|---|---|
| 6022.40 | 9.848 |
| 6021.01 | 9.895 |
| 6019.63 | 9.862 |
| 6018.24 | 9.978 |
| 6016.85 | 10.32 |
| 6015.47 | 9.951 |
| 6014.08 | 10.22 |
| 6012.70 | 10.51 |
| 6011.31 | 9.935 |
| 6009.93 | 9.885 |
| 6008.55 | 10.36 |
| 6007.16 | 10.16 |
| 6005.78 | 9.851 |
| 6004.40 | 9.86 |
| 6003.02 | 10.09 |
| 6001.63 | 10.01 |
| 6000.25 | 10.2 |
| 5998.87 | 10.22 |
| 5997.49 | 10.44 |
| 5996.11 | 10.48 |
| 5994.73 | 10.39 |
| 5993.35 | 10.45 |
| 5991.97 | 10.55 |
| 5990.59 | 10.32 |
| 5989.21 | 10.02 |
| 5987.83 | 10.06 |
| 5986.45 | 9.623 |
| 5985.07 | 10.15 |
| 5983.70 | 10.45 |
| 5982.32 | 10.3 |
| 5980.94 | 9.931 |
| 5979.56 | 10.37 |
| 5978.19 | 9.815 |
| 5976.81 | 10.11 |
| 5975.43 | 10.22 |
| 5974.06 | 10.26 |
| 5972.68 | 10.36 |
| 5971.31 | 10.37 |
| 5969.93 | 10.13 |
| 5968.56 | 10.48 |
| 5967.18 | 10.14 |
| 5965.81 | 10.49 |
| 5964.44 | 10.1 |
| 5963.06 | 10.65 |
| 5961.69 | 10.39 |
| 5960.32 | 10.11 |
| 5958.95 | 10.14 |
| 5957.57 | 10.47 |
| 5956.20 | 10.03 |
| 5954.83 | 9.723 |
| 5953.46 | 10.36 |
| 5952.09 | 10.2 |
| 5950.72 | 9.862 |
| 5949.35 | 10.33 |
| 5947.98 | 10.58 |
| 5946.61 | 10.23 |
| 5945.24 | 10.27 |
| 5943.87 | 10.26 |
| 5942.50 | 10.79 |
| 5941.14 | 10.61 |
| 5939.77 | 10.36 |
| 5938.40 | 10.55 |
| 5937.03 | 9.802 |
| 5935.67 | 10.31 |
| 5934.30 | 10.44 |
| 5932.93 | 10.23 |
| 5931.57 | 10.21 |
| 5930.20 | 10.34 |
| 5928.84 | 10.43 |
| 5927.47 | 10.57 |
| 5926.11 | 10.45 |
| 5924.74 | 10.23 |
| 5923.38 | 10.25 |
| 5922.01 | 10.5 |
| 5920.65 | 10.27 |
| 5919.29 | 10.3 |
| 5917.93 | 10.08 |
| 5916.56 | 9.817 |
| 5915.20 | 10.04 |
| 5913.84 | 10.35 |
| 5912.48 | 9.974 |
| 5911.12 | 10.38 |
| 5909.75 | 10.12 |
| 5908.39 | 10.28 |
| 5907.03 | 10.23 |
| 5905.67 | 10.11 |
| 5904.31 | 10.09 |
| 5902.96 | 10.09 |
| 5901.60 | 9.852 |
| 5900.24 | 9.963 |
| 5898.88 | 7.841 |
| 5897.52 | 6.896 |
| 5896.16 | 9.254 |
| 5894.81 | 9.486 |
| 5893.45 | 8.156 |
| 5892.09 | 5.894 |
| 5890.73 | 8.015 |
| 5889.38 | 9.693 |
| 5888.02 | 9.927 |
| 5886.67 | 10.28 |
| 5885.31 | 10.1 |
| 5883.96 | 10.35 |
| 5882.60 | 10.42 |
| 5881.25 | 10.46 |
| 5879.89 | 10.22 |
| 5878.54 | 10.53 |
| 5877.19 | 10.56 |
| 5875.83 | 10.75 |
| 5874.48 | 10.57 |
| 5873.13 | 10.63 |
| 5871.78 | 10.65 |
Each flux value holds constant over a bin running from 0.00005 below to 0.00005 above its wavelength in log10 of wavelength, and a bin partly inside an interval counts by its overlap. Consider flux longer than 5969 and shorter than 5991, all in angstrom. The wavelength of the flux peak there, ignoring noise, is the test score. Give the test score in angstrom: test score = 5983.70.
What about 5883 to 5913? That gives 5911.12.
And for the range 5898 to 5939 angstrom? 5927.47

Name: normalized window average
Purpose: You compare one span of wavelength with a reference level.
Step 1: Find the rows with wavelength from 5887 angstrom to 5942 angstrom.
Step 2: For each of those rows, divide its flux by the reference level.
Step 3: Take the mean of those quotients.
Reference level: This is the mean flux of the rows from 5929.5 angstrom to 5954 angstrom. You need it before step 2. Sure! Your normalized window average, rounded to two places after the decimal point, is 0.95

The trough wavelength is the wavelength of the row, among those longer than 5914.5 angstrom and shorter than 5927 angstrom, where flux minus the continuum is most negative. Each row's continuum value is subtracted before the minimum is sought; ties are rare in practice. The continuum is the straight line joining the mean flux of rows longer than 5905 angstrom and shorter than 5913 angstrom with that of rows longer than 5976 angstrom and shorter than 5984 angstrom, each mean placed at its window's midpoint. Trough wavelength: 5916.56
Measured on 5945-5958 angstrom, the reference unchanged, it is 5954.83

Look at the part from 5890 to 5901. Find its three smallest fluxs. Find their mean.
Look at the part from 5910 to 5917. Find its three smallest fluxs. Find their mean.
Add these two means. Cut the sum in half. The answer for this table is 8.4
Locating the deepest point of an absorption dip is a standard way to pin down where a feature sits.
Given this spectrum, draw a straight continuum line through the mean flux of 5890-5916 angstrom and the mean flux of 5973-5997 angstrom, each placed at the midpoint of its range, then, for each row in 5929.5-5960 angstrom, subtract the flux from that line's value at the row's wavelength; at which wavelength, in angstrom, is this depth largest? 5954.83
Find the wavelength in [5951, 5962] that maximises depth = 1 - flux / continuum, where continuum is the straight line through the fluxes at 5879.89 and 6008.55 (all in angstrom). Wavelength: 5954.83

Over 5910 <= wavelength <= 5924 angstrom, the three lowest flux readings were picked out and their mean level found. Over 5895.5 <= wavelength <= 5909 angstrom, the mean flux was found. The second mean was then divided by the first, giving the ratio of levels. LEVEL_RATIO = 0.95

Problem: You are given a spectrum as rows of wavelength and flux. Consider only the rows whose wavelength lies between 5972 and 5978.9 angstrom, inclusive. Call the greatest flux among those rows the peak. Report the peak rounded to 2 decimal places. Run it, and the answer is 10.36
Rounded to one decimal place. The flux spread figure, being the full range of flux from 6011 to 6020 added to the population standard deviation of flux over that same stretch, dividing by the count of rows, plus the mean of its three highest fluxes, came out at 11.2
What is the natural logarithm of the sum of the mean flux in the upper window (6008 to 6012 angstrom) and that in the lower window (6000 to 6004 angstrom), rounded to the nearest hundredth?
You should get 3.00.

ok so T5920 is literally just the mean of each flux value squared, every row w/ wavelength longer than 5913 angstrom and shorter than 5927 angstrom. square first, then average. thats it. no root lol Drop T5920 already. 104.7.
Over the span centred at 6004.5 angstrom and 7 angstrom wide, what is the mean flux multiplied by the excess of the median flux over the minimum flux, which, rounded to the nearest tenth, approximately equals 1.6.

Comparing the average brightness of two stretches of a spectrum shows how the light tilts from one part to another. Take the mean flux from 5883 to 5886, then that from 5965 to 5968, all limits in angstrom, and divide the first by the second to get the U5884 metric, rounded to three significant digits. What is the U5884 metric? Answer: 0.991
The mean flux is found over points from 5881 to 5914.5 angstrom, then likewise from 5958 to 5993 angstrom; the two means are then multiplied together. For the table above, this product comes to 97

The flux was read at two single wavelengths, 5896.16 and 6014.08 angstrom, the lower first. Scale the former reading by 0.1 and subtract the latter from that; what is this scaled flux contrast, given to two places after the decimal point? -9.29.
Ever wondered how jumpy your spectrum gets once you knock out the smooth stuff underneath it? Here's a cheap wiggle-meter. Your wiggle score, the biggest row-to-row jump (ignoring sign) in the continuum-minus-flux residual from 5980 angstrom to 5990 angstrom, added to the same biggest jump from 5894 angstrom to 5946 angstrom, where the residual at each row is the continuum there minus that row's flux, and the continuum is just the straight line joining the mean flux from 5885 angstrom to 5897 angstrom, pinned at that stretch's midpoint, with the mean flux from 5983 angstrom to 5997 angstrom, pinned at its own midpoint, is 2.9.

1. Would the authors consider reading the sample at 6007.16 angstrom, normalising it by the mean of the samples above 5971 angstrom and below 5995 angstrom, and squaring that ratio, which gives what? 0.99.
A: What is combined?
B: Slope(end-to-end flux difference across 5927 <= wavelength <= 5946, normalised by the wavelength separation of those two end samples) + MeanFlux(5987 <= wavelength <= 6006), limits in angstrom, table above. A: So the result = 10.2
